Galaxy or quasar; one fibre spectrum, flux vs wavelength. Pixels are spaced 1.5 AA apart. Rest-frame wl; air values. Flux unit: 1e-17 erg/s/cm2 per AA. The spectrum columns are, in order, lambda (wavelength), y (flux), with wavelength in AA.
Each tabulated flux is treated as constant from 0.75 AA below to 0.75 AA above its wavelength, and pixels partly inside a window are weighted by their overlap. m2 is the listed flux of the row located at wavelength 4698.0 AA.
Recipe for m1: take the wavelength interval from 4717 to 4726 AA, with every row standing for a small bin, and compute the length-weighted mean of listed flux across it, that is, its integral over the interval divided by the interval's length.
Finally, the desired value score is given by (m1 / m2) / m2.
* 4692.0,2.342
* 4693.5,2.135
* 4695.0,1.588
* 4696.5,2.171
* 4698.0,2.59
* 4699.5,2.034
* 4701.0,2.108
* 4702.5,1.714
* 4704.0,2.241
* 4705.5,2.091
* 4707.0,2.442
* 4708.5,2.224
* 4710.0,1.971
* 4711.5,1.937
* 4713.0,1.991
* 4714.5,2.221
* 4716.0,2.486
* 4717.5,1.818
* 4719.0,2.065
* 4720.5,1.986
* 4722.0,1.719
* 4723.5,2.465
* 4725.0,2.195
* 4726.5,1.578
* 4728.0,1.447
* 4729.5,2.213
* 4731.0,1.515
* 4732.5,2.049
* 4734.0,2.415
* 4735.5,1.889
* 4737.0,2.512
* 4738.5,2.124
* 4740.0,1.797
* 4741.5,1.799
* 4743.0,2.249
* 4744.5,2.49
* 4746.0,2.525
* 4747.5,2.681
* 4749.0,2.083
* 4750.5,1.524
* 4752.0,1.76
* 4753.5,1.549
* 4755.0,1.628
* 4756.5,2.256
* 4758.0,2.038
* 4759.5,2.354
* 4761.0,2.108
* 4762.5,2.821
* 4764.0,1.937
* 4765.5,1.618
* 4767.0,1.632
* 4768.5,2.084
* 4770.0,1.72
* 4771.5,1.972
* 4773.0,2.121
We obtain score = 0.30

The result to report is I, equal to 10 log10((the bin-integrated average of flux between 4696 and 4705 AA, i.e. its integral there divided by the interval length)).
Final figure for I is 3.3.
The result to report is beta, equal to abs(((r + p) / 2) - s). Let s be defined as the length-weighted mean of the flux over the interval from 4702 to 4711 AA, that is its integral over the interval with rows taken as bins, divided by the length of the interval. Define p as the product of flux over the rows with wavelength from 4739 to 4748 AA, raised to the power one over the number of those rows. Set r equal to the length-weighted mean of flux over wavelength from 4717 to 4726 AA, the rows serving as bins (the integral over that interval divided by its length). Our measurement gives 0.01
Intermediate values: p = 2.23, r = 2.03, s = 2.12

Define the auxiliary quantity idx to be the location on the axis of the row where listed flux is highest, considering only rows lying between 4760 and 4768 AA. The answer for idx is 4762.5 AA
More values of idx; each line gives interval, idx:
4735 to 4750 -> 4747.5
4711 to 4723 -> 4716.0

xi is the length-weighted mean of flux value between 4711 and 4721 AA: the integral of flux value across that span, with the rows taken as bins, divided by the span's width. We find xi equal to 2.08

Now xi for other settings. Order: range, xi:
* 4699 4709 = 2.12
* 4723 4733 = 1.91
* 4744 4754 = 2.09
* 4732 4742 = 2.09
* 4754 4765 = 2.14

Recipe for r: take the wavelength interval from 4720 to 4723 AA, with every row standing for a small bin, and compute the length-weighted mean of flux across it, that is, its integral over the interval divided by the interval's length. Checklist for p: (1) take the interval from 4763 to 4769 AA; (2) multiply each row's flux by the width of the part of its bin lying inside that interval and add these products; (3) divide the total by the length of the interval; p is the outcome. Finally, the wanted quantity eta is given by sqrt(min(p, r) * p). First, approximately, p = 1.85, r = 1.89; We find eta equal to 1.85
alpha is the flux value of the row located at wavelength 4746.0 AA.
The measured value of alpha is 2.525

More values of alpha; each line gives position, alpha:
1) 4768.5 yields 2.084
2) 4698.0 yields 2.59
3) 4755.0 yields 1.628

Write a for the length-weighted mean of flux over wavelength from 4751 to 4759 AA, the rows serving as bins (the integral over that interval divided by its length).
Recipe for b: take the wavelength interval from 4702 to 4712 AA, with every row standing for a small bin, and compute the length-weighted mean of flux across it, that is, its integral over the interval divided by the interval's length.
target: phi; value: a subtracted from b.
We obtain 0.25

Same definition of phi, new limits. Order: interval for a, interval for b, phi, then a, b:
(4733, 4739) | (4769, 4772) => -0.38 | 2.23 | 1.86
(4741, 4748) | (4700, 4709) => -0.23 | 2.36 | 2.13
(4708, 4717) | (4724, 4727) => -0.17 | 2.13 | 1.96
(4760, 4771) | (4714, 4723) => 0.06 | 2.00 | 2.06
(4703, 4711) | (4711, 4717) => -0.02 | 2.17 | 2.15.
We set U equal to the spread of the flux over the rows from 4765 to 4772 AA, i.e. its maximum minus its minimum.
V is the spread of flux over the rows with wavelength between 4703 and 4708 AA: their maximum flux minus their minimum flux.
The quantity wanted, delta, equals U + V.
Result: 0.8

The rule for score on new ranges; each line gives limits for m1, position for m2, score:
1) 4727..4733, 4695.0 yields 0.71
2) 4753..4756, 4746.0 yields 0.26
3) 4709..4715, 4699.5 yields 0.49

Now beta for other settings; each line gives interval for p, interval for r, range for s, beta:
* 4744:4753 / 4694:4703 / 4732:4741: 0.03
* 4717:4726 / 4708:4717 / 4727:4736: 0.16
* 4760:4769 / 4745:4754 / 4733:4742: 0.07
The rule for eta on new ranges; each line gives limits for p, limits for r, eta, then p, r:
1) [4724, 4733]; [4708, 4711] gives 1.84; 1.84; 2.07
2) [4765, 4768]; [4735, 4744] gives 1.66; 1.66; 2.08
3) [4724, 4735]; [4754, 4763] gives 1.93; 1.93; 2.17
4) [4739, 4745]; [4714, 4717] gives 2.07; 2.07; 2.32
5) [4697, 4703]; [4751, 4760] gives 2.02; 2.13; 1.91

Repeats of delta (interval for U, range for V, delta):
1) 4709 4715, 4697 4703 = 1.2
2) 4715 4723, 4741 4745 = 1.5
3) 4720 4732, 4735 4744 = 1.7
